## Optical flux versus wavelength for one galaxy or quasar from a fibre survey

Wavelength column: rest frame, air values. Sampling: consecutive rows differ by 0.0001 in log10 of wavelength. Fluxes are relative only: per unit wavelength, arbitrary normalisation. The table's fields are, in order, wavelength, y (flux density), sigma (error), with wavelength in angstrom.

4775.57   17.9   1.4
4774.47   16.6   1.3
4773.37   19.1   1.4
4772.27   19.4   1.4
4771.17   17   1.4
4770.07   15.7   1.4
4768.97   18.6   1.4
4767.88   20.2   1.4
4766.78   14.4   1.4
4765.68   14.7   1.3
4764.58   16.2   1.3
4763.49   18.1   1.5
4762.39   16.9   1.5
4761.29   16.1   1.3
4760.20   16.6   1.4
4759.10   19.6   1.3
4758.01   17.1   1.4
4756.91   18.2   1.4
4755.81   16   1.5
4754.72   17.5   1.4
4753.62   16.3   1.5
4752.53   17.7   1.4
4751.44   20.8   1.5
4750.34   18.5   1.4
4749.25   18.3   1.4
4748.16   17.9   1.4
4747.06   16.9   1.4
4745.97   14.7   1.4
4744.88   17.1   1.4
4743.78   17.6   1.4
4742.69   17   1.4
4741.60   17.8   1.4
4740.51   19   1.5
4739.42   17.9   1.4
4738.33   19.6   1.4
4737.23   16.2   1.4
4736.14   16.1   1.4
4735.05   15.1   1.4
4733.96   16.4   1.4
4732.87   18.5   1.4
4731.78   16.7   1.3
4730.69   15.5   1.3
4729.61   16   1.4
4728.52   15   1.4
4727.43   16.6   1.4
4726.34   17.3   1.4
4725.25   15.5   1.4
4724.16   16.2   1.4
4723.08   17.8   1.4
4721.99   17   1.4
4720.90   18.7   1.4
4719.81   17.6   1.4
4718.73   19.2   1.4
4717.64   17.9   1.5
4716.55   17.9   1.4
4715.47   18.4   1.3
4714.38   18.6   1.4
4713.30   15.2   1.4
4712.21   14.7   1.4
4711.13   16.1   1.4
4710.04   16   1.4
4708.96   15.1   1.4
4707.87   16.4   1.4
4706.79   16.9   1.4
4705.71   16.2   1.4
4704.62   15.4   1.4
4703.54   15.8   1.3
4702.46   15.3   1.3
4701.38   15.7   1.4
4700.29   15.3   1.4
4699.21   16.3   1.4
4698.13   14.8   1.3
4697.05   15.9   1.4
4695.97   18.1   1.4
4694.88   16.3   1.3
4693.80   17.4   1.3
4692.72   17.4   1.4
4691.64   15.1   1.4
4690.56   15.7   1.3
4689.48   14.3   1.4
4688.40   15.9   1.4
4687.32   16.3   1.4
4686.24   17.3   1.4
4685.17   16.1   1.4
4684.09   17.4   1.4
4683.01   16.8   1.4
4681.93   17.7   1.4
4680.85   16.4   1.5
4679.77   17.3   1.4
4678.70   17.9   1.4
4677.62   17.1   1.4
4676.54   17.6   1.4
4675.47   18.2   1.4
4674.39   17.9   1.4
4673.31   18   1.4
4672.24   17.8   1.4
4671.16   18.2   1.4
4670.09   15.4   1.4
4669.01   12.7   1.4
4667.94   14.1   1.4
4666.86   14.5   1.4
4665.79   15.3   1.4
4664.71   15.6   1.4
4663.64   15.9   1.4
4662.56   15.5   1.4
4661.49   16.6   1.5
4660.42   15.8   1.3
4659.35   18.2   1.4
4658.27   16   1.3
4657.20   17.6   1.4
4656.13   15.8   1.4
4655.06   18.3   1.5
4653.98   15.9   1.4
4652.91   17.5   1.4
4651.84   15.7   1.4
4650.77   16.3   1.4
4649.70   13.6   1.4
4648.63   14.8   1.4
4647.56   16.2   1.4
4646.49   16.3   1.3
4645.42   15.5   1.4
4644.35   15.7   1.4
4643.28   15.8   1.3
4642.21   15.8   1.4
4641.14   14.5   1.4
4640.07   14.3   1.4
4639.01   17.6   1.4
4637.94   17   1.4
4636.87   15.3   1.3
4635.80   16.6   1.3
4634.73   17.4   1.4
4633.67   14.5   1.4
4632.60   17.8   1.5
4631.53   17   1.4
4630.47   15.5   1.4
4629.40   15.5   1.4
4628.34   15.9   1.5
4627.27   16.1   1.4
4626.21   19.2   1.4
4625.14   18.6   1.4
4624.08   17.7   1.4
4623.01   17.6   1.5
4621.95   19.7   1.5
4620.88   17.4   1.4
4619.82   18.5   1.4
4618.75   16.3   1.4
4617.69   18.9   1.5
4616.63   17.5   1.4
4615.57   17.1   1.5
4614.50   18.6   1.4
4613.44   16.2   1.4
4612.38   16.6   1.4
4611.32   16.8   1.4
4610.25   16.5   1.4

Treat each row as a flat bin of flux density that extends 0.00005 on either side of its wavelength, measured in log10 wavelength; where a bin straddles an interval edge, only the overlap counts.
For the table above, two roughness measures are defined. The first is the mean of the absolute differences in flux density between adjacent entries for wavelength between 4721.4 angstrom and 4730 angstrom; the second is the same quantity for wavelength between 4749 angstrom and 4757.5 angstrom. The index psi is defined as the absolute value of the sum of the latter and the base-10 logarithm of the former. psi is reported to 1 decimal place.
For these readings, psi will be 1.8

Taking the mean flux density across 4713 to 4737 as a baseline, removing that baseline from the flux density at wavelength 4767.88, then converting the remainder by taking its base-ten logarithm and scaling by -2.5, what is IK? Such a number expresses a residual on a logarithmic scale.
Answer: -1.3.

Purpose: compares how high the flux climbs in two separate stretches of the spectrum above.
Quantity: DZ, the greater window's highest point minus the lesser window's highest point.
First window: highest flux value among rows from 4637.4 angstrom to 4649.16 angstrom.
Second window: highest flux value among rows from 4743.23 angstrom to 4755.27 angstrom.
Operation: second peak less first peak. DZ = 3.2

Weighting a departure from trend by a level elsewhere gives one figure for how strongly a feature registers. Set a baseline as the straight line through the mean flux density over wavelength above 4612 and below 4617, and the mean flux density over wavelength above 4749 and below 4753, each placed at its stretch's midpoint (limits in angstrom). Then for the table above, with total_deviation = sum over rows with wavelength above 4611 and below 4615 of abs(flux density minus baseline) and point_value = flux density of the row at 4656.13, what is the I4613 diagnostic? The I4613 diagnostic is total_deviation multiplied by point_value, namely 53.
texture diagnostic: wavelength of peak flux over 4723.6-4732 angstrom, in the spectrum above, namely 4726.34 angstrom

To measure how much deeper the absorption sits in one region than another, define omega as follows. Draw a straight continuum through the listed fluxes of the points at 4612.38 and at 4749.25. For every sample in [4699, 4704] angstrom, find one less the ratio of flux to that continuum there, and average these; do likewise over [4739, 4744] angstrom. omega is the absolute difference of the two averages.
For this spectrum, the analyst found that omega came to 0.10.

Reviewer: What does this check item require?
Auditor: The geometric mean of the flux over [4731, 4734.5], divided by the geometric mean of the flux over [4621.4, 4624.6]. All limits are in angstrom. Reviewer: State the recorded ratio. 0.94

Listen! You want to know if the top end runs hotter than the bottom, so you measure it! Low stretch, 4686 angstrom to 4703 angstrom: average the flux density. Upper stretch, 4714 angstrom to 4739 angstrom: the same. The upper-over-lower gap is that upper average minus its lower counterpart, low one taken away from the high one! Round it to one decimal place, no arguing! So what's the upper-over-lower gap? 1.1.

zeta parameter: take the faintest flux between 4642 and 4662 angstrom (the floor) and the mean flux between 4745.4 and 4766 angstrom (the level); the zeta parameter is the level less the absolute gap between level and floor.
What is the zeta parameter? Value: 13.6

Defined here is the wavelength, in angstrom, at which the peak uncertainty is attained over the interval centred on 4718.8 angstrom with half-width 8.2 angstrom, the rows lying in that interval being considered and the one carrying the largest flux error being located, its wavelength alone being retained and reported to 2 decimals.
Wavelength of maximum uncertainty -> 4717.64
